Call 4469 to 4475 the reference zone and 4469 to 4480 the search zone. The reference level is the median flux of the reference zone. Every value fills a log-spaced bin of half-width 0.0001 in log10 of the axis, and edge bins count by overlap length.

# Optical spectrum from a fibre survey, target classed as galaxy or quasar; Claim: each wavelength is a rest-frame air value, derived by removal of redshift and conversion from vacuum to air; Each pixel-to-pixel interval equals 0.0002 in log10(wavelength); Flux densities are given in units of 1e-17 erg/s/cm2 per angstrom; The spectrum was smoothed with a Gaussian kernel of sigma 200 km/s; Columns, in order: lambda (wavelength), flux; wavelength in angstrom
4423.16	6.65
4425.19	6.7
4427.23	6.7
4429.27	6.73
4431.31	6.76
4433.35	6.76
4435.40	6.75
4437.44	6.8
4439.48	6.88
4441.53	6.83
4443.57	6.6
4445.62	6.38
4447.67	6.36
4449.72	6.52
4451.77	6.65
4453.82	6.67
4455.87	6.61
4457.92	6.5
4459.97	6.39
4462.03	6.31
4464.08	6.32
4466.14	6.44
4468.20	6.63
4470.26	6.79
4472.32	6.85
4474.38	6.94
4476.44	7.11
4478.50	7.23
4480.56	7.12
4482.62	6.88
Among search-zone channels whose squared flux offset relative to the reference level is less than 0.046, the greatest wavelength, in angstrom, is 4474.38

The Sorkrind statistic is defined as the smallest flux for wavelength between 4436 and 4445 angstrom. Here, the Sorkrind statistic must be 6.6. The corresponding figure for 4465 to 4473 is 6.44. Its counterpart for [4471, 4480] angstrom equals 6.85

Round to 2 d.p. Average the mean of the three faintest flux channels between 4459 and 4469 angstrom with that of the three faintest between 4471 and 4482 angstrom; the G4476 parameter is 6.65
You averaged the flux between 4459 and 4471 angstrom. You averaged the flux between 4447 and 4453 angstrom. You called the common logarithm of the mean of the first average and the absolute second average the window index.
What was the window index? 0.813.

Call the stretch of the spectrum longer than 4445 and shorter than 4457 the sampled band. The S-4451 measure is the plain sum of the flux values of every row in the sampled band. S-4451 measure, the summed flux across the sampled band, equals 39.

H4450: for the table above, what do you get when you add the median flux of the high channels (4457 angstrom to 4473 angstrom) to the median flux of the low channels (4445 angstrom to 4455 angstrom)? 13.0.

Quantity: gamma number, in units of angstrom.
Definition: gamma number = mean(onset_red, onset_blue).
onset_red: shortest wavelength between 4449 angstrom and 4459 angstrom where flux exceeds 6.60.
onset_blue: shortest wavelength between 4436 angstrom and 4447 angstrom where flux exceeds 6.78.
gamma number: 4444.6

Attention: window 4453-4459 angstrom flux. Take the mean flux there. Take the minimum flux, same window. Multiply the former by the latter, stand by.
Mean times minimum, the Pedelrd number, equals 42.9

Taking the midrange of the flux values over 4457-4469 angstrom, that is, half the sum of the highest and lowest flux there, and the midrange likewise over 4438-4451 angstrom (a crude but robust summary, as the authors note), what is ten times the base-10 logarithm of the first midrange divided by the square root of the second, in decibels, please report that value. 4.0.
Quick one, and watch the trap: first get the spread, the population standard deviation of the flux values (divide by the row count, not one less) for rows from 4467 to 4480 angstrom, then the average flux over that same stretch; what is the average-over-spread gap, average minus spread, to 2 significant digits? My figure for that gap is 6.7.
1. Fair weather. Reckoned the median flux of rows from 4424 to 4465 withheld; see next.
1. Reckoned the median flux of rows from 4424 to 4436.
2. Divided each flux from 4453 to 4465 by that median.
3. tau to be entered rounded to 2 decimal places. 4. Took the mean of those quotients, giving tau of 0.96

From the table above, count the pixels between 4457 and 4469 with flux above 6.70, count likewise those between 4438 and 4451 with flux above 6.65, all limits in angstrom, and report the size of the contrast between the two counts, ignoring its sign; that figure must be 2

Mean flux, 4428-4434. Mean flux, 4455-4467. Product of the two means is 43.4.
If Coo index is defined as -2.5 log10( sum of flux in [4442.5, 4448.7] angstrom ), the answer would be -3.22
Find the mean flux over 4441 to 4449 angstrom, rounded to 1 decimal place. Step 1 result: 6.5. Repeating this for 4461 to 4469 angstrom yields 6.4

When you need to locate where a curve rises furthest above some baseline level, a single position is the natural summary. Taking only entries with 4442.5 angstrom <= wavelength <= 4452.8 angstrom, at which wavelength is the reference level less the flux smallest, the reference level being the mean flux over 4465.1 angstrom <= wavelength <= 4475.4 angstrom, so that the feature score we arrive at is 4451.77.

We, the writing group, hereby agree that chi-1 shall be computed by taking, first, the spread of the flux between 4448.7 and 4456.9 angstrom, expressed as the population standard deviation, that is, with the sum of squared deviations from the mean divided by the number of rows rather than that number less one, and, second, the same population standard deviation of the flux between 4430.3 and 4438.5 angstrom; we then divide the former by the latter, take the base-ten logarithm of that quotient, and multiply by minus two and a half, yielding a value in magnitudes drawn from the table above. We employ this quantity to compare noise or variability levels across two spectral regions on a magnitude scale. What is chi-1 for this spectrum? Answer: -1.2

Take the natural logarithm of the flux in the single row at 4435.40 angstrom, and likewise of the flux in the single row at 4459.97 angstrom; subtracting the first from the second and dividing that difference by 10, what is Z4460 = -0.005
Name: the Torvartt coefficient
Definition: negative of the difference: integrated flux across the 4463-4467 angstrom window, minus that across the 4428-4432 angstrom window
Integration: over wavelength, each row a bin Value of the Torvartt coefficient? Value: 1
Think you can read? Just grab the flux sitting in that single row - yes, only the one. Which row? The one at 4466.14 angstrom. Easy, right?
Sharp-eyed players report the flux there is 6.44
